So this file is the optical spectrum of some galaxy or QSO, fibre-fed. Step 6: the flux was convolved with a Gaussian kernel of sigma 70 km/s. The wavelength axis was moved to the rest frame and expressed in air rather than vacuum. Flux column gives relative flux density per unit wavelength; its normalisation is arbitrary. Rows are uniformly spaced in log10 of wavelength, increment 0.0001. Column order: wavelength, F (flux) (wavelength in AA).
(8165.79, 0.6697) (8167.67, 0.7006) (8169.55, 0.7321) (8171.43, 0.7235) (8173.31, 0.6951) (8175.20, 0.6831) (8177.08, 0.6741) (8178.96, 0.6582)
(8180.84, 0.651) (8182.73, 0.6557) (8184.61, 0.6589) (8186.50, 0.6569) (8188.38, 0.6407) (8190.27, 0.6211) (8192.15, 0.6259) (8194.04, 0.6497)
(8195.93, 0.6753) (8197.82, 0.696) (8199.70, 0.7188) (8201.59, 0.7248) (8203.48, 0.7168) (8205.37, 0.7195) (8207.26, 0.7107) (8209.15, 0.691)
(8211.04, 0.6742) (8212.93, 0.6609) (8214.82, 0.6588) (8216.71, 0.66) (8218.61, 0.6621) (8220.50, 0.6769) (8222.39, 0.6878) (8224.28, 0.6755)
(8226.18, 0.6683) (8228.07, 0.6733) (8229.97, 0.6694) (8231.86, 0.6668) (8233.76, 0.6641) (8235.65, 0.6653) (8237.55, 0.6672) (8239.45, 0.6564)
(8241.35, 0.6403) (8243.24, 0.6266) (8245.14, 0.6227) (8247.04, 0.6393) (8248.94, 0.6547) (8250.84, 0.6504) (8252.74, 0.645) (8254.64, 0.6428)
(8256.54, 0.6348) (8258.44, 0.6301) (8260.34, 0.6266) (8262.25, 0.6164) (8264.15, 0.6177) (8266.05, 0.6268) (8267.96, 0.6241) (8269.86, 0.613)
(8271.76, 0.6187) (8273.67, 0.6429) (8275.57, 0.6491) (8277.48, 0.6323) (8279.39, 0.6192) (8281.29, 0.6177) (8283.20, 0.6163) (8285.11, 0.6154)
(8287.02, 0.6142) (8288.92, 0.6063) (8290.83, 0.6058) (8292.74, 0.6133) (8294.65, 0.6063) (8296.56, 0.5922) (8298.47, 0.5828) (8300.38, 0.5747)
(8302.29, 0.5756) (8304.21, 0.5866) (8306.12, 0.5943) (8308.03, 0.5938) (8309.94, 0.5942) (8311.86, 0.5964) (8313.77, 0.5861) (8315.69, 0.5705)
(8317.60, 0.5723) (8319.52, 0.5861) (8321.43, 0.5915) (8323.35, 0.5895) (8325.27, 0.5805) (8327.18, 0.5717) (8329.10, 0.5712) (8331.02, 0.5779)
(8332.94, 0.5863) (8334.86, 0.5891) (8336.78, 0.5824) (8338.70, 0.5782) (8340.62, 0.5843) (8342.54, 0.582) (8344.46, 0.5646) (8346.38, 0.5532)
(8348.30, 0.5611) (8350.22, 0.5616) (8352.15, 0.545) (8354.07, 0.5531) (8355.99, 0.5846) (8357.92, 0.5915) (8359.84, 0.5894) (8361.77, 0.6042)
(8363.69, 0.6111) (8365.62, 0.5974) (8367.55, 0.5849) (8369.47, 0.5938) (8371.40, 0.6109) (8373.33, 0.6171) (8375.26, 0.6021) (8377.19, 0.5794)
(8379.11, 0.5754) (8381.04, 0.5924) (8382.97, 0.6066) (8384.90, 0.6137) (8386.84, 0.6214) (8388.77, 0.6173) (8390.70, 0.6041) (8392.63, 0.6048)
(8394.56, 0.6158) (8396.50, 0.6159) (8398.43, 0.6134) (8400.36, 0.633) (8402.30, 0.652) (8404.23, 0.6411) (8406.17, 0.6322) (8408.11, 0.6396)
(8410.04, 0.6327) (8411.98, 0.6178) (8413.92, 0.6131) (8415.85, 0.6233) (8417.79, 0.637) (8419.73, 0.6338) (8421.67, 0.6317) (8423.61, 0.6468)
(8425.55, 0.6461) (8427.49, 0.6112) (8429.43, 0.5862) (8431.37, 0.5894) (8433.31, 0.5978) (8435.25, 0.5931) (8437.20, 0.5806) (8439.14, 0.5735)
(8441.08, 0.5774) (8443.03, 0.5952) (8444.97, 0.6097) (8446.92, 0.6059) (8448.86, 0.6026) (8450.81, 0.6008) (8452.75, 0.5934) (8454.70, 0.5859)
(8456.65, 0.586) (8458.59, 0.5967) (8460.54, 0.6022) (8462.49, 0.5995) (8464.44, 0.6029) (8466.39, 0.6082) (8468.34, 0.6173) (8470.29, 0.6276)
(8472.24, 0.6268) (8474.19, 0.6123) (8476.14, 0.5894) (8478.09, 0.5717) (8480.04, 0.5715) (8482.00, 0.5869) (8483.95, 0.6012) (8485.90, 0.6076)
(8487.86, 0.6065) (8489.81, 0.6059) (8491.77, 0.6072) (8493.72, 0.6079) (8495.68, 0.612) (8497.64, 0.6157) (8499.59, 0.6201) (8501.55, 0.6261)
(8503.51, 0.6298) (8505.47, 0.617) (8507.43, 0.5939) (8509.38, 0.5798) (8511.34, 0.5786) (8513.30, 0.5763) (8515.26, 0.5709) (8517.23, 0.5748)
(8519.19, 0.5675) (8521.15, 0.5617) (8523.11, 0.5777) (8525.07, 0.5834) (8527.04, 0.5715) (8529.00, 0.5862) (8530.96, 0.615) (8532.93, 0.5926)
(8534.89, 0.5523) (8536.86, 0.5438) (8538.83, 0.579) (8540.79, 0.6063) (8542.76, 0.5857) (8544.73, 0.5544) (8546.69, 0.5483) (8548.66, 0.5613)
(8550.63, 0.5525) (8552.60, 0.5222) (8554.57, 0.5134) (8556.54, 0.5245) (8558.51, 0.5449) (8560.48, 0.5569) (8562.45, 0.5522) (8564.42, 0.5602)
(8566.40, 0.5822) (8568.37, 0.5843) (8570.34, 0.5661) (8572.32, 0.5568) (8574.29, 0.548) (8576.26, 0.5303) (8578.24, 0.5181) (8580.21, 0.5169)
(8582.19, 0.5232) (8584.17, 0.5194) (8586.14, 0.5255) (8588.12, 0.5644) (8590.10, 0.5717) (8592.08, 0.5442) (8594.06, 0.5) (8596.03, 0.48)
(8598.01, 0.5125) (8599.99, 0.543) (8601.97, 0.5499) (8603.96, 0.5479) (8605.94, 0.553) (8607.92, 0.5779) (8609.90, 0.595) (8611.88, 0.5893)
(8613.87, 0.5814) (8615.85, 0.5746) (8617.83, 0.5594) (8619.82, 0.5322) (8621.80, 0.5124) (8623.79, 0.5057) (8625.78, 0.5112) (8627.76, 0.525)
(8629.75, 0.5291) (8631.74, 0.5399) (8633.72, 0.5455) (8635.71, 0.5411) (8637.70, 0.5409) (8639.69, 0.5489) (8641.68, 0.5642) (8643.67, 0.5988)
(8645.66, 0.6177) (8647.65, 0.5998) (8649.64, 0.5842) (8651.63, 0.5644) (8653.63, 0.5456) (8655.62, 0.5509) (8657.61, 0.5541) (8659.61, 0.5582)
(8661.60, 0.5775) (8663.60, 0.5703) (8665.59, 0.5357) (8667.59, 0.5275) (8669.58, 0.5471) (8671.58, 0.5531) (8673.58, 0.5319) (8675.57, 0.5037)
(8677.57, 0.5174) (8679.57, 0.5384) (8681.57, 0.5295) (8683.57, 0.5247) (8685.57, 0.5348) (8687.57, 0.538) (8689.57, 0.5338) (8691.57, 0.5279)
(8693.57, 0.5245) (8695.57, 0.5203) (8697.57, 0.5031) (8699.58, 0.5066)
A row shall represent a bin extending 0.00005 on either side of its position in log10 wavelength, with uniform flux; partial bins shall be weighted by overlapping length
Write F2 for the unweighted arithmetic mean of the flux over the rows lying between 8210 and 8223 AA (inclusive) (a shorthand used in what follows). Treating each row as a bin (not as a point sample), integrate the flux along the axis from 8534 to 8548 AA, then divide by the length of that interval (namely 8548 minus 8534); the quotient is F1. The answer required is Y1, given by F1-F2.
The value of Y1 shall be -0.10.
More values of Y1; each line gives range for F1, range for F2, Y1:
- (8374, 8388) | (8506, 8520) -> 0.02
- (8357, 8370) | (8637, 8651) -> 0.02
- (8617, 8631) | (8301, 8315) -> -0.07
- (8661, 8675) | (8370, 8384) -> -0.05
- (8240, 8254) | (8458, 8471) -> 0.03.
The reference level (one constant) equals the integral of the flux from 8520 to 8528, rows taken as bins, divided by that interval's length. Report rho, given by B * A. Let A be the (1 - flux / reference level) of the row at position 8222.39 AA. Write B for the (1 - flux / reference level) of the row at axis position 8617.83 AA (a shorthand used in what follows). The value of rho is -0.005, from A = -0.20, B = 0.02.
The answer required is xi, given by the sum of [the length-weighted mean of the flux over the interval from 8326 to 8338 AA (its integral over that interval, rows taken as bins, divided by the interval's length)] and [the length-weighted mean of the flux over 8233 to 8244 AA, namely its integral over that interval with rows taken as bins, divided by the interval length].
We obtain 1.23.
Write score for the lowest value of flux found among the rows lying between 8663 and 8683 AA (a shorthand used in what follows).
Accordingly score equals 0.5037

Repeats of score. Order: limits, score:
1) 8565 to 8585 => 0.5169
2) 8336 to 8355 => 0.545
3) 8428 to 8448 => 0.5735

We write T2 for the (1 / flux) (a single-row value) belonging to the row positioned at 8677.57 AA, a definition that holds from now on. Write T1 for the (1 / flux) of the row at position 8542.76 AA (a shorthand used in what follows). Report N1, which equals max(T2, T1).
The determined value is 1.93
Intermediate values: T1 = 1.71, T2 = 1.93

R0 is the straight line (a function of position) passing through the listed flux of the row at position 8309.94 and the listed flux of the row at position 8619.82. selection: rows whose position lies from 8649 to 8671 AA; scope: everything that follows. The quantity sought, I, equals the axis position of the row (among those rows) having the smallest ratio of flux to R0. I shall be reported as 8667.59 AA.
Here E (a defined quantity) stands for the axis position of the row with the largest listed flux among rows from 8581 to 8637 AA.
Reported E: 8609.90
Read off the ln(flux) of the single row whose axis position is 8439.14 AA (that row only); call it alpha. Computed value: -0.56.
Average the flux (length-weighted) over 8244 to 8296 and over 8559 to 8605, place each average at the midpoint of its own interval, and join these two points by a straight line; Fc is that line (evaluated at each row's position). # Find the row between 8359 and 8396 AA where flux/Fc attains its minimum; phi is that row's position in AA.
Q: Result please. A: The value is 8379.11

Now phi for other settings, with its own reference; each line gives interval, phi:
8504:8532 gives 8521.15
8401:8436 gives 8429.43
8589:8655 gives 8596.03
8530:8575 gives 8554.57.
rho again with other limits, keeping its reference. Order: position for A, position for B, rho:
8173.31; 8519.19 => -0.002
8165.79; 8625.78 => -0.018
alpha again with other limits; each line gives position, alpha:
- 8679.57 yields -0.62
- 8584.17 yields -0.66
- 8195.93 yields -0.39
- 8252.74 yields -0.44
